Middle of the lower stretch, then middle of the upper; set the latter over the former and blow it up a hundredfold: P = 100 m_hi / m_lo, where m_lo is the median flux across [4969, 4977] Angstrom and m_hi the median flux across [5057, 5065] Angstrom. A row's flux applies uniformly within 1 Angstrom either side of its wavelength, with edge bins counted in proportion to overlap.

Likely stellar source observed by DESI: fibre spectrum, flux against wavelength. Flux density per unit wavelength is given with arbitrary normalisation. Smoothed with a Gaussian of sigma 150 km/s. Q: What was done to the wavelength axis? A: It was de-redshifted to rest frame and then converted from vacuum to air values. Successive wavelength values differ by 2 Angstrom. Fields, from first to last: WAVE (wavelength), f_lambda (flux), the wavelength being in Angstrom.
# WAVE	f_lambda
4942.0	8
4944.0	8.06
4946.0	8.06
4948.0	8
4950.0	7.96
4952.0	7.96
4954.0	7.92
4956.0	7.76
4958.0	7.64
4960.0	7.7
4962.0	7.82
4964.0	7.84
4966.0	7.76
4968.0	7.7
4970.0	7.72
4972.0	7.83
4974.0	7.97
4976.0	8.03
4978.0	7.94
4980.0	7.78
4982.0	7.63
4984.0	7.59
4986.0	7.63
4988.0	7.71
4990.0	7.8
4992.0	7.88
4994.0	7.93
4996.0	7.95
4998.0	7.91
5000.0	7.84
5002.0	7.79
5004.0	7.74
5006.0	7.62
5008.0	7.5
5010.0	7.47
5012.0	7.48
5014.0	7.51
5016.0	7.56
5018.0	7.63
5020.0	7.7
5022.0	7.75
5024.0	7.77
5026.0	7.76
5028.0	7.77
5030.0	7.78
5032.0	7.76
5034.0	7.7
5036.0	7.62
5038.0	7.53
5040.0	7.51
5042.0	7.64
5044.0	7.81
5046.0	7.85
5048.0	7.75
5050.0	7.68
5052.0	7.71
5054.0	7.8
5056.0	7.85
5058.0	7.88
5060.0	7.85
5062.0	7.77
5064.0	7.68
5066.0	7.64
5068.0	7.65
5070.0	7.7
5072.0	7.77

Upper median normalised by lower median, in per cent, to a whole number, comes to 99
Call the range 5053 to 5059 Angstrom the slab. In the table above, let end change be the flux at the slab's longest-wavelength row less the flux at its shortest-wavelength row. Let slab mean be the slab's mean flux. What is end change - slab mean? -7.76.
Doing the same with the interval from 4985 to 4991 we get -7.54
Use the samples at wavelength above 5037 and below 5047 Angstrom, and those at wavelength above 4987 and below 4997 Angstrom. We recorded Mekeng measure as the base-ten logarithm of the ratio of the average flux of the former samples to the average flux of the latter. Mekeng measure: -0.010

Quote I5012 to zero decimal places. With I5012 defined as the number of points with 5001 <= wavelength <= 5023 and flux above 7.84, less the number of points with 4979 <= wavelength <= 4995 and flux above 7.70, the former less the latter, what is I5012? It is -5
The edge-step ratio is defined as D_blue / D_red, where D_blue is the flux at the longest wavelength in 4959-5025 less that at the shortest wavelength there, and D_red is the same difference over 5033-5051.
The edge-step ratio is -3.5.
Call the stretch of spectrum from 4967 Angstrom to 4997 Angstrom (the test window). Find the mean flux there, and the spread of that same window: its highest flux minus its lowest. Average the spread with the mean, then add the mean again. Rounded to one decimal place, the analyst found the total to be 11.9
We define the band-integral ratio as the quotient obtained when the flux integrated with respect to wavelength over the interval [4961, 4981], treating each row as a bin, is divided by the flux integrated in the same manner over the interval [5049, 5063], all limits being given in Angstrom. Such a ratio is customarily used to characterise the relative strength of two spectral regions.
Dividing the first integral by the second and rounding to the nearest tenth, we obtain 1.4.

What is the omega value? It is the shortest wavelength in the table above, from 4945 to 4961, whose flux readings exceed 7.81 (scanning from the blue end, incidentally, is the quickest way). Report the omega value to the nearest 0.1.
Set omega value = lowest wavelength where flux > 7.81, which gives 4946.0 Angstrom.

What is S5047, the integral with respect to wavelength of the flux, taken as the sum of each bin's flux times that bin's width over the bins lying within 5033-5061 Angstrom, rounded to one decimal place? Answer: 216.4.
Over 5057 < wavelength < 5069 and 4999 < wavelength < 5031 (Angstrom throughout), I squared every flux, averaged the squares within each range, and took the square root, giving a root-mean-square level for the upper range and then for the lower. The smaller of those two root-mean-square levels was 7.67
